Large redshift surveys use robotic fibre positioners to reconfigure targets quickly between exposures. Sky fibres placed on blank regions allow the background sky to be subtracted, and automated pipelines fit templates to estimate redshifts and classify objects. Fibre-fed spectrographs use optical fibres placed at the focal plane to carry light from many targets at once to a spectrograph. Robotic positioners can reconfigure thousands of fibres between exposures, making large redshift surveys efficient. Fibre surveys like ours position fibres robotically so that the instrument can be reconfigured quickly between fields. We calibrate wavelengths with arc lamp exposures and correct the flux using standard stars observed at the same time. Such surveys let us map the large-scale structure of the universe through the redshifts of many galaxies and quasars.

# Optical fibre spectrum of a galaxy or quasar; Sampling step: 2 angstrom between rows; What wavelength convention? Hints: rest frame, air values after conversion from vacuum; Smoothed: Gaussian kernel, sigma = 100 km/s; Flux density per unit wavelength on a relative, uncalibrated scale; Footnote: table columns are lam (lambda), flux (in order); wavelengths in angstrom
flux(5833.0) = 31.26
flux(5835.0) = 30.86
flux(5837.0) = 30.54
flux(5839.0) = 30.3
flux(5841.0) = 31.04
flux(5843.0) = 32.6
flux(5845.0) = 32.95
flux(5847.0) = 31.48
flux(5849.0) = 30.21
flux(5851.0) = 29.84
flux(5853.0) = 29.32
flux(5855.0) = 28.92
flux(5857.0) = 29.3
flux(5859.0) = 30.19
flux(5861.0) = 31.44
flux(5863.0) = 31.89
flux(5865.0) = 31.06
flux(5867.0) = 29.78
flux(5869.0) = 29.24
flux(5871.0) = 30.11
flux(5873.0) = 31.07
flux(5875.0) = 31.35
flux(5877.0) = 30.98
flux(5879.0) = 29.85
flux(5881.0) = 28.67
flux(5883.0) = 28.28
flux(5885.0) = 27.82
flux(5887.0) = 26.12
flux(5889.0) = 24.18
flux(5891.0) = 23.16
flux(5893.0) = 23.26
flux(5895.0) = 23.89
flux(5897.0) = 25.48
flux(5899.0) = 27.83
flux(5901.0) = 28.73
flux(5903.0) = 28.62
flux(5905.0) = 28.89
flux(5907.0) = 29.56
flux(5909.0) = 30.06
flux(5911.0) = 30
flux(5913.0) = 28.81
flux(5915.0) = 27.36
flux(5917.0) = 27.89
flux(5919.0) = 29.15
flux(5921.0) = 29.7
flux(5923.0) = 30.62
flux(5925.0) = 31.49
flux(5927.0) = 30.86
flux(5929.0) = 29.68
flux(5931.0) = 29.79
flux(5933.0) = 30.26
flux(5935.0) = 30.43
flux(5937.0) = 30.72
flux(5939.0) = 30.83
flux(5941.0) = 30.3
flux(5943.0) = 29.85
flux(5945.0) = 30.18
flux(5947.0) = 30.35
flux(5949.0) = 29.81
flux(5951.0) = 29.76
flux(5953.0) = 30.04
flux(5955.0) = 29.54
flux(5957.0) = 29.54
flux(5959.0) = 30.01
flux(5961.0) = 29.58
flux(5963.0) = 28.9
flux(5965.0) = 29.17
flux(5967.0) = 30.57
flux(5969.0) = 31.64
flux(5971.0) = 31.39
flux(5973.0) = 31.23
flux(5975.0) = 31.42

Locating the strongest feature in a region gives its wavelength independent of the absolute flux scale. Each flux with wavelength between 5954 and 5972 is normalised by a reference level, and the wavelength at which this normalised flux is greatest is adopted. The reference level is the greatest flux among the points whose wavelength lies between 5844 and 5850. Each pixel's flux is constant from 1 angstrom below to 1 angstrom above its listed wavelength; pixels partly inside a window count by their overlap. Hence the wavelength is 5969.0 angstrom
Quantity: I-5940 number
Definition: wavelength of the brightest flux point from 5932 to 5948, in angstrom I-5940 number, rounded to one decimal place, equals 5939.0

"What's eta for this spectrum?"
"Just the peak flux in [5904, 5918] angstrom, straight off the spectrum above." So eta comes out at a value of 30.06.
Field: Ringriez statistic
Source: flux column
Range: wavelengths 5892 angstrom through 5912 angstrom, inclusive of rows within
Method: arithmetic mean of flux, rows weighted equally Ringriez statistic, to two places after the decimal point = 27.63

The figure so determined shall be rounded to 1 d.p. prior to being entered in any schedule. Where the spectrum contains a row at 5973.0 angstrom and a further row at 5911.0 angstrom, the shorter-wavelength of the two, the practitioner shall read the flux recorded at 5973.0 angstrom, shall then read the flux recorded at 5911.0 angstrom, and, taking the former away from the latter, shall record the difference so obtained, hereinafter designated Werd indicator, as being -1.2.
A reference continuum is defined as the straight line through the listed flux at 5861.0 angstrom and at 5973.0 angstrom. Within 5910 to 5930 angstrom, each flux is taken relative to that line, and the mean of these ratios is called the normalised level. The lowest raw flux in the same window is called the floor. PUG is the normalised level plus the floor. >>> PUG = 28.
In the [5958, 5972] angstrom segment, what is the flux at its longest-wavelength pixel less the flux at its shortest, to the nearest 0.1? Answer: 1.4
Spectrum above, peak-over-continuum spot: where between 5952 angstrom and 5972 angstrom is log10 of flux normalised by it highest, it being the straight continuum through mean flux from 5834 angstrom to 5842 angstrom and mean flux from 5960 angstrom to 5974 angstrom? 5969.0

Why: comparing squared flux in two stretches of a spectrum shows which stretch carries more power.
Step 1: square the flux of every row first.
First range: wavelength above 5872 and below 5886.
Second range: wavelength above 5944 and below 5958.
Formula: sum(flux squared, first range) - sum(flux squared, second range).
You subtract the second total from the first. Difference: -59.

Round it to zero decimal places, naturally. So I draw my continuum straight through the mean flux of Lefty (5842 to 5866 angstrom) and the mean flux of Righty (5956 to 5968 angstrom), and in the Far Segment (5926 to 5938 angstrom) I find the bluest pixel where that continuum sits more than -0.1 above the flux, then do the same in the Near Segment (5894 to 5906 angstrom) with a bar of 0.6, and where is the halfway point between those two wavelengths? 5912 angstrom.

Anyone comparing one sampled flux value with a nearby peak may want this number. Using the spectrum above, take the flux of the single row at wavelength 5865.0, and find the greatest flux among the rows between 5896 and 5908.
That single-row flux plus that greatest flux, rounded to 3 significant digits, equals 60.6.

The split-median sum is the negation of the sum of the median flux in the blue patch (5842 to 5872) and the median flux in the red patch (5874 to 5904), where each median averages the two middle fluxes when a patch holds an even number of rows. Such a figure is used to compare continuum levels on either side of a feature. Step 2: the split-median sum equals -58.0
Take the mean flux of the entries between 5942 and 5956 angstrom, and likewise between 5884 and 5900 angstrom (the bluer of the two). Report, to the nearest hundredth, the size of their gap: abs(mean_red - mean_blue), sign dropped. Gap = 4.72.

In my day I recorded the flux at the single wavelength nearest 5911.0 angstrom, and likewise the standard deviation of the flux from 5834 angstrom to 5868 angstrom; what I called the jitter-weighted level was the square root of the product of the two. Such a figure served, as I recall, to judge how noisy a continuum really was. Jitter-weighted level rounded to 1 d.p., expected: 5.8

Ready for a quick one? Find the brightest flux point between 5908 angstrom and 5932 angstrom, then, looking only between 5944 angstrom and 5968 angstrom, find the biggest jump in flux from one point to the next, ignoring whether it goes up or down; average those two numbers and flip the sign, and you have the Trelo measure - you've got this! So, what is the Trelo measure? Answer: -16.4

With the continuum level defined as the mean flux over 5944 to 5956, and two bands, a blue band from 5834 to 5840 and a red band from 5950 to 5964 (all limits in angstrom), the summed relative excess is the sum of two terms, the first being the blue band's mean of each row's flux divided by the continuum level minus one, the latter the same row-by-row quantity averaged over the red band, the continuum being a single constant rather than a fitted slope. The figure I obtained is 0.010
